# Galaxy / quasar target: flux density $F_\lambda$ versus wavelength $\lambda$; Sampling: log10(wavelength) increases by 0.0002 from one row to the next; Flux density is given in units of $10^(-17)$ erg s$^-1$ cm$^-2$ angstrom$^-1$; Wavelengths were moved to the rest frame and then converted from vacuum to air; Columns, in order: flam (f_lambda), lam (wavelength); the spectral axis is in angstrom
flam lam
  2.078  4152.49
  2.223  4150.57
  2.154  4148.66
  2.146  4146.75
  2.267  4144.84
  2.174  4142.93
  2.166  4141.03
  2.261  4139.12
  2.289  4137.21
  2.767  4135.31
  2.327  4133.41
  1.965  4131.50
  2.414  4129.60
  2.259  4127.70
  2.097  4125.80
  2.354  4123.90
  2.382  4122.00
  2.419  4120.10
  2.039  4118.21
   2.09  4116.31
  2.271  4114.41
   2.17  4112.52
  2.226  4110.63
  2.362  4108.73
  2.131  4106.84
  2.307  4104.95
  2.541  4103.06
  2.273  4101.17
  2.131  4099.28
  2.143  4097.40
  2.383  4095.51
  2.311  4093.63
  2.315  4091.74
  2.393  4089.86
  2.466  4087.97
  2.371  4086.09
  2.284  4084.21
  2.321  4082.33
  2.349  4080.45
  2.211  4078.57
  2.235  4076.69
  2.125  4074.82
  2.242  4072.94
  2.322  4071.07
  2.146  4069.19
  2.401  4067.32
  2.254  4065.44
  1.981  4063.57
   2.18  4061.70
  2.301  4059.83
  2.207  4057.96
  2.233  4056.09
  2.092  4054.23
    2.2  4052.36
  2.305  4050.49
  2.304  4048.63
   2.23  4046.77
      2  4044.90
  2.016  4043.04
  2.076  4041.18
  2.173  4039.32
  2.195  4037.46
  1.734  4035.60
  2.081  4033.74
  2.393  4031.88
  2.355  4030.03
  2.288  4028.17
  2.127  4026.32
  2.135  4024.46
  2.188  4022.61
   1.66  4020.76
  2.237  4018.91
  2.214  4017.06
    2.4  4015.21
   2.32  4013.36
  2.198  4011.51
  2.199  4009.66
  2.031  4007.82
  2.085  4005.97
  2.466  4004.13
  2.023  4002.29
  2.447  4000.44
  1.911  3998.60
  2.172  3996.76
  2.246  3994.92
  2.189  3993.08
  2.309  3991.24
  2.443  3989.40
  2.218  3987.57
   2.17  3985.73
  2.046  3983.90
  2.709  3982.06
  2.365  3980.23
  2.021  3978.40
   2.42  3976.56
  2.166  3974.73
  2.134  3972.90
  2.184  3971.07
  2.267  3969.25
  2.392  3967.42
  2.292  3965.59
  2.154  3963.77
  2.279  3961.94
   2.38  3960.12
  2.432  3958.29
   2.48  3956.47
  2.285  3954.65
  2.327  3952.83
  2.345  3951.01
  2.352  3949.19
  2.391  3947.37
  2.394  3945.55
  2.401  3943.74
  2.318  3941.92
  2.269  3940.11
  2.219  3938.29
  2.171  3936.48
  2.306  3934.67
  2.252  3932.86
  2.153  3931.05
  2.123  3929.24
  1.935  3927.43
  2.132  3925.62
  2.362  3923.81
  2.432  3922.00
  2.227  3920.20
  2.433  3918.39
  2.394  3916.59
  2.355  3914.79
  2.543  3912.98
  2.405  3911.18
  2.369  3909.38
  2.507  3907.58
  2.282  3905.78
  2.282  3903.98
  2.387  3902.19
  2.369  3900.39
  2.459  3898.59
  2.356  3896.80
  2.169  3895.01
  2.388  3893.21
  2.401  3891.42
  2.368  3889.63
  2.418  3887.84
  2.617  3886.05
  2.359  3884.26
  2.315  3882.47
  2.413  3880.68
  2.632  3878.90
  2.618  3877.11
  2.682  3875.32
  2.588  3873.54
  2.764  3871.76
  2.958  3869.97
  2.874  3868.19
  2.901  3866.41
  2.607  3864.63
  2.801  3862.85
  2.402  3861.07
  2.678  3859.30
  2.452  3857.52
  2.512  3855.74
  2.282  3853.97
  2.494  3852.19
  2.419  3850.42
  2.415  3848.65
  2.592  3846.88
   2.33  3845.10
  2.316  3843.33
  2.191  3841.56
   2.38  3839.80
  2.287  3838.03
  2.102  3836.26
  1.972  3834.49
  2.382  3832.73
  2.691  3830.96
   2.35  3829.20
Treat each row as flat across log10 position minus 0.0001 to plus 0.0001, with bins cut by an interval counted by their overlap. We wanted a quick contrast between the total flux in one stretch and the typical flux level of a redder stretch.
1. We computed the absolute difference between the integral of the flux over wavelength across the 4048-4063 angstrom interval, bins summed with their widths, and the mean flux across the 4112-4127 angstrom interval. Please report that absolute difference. 31.1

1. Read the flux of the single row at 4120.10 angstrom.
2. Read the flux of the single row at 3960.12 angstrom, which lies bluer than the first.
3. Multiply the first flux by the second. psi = 5.76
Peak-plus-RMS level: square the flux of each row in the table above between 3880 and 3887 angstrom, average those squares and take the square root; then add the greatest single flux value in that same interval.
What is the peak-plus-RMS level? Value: 5.05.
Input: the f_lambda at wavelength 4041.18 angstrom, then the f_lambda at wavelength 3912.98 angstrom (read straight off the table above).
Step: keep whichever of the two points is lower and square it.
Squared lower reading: 4.31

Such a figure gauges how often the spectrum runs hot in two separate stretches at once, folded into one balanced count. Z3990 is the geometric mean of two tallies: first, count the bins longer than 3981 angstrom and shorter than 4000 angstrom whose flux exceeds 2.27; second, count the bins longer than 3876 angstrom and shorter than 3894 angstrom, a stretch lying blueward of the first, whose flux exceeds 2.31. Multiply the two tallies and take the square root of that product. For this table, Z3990 5.5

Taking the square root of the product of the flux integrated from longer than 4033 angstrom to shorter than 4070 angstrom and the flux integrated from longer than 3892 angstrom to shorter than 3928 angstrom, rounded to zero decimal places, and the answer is 82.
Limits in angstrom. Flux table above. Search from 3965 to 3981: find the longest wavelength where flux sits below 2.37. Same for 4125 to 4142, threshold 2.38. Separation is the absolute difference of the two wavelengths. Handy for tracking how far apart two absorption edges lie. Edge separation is 160.8 angstrom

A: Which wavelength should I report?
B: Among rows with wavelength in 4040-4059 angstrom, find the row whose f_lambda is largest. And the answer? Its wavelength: 4050.49 angstrom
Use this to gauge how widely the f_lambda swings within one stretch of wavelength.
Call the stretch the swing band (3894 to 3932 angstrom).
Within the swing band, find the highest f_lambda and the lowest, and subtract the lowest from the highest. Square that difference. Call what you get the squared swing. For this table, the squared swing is 0.37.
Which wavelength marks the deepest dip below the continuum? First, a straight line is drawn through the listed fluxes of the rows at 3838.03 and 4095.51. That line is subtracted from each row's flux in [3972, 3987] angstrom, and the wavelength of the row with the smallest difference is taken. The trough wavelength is 3978.40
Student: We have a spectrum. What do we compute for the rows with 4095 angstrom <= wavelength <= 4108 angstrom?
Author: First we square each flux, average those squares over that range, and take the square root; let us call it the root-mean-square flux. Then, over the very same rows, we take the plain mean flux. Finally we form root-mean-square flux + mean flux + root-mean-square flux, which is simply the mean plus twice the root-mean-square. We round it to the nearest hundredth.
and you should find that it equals 6.83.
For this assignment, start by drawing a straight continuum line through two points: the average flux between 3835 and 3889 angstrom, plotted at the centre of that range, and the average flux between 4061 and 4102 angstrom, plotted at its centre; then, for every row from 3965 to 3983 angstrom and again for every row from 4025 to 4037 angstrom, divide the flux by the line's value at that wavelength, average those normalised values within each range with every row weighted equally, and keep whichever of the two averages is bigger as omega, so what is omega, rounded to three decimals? 0.962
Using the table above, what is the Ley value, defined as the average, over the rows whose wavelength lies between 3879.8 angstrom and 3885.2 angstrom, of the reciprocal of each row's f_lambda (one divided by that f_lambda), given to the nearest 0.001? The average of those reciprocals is 0.423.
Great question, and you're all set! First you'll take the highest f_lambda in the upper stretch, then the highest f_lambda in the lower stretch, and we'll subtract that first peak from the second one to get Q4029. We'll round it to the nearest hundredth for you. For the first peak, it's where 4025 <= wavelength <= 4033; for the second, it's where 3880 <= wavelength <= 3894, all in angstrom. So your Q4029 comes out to 0.22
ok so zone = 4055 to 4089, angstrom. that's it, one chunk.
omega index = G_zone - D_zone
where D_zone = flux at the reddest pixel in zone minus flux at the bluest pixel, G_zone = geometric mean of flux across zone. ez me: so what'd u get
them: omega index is 2.02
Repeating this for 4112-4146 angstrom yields 2.16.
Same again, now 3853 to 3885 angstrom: 2.52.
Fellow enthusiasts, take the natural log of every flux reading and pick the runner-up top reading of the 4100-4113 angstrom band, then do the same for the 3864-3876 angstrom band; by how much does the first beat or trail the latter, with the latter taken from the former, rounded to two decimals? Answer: -0.21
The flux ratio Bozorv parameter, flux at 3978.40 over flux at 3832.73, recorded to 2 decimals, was 0.85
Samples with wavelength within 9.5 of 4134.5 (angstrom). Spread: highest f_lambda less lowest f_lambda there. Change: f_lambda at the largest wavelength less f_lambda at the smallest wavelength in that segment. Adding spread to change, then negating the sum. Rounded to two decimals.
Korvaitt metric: -0.88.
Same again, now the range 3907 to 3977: -0.52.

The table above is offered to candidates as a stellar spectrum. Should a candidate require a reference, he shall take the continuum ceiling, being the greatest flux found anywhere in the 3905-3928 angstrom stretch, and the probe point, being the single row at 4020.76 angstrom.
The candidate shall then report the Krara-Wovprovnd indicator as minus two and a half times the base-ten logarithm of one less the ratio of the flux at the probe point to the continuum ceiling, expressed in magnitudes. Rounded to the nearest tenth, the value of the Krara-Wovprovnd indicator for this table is 1.1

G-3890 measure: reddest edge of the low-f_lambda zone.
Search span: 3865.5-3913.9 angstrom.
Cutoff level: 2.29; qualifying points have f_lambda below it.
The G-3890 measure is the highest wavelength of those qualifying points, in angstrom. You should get 3905.78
